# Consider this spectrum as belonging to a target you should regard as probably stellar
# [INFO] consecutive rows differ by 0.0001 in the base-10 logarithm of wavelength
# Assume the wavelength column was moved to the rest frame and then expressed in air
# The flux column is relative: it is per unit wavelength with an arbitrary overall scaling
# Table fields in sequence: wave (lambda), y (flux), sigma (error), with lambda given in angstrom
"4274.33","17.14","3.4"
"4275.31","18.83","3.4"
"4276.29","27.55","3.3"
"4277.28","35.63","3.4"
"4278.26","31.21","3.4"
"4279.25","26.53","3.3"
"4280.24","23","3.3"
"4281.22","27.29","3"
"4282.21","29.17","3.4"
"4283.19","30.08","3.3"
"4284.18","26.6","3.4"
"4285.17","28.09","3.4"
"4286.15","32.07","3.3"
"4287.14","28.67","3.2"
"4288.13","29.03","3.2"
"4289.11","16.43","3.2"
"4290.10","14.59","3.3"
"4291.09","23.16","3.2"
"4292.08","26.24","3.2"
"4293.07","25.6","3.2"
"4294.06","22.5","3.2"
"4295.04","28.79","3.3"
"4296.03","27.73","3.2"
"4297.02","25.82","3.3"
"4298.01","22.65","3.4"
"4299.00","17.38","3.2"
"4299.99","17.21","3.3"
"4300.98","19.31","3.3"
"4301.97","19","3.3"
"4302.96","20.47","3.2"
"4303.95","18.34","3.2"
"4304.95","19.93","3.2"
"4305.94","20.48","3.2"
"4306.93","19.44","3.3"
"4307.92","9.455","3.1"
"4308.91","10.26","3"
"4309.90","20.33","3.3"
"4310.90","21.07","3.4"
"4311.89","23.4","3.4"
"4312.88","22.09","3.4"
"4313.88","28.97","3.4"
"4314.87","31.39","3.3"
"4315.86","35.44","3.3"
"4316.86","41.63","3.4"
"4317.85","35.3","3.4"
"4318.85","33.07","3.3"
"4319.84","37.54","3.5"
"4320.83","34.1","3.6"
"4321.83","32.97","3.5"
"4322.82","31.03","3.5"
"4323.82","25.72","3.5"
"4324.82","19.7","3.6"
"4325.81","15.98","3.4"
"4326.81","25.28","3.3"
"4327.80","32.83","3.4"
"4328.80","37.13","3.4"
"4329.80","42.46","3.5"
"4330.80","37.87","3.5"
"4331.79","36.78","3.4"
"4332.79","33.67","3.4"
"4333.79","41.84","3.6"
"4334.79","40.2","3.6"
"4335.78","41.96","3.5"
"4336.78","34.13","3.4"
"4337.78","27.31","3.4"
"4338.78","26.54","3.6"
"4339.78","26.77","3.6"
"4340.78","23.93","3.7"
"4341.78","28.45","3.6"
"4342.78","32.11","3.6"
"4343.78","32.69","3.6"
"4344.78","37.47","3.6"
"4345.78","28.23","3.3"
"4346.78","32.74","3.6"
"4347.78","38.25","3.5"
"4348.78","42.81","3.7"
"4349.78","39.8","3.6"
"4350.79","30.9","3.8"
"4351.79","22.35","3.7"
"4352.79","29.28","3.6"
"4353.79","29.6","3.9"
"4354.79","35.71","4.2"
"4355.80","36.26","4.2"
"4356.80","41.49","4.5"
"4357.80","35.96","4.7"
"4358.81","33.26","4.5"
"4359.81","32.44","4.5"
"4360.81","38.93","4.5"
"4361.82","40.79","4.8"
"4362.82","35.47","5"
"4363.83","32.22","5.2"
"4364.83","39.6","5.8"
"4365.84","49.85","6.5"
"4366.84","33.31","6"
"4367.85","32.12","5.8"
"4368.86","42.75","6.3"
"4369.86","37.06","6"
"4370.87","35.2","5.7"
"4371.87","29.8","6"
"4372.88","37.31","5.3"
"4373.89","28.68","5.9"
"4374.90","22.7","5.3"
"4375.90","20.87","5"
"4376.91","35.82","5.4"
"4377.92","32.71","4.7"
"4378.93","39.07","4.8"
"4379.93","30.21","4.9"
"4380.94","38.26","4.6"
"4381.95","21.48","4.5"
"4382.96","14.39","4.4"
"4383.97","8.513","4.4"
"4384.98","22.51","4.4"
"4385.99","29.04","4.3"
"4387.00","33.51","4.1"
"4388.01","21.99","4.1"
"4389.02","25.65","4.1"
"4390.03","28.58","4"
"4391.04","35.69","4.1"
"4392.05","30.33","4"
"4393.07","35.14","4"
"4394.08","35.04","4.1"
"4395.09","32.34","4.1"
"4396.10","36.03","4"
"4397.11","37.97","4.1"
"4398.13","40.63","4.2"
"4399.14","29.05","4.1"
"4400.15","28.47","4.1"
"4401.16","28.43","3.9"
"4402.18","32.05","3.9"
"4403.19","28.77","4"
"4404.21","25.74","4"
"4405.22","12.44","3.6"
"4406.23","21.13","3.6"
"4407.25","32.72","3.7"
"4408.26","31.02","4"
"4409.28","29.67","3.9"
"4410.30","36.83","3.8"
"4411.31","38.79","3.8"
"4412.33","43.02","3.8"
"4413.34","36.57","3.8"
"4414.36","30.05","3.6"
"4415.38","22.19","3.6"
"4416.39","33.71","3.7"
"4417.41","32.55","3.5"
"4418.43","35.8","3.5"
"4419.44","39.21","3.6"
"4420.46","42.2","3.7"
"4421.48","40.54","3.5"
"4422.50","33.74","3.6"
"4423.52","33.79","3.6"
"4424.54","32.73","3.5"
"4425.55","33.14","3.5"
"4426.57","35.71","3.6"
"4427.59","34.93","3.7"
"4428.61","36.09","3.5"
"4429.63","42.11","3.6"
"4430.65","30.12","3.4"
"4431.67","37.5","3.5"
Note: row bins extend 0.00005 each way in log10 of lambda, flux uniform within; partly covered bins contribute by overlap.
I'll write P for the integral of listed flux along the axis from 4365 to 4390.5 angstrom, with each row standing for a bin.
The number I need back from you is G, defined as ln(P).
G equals 6.65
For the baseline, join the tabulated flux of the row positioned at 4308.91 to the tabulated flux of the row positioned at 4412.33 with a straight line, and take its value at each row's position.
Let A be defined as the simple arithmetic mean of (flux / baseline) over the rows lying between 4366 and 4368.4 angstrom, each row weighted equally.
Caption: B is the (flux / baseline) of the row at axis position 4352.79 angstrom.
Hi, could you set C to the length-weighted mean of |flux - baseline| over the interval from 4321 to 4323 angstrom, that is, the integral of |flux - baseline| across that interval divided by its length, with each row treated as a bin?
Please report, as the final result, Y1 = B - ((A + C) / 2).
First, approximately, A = 1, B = 1.21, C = 18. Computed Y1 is -8.4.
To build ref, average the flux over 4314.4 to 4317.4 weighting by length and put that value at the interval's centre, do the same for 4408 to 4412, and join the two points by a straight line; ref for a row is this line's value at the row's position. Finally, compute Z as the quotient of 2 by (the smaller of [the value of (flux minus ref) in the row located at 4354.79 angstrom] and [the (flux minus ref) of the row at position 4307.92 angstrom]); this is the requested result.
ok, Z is -0.07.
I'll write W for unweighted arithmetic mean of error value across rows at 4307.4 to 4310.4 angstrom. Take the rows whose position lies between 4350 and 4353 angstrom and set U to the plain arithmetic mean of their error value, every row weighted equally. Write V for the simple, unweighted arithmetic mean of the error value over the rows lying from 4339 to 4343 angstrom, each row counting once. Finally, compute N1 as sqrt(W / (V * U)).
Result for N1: 0.48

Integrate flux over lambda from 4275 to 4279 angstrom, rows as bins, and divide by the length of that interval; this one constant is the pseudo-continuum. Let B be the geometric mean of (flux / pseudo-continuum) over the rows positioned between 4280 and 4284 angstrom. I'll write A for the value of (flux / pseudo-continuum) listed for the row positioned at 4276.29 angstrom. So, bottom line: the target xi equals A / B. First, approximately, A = 0.96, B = 0.95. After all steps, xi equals 1.0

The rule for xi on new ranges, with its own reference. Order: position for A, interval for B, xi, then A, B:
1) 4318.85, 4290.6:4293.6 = 1.3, 1.16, 0.87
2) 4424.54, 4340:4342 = 1.3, 1.14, 0.91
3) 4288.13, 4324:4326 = 1.6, 1.01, 0.62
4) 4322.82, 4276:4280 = 1.0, 1.08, 1.05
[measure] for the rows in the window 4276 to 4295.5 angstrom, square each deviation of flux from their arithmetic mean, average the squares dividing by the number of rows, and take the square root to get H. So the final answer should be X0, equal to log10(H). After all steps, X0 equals 0.68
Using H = 5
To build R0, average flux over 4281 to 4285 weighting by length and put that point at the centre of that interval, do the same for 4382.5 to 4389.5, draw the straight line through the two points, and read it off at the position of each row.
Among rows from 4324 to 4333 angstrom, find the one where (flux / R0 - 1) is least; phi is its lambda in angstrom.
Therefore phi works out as 4325.81 angstrom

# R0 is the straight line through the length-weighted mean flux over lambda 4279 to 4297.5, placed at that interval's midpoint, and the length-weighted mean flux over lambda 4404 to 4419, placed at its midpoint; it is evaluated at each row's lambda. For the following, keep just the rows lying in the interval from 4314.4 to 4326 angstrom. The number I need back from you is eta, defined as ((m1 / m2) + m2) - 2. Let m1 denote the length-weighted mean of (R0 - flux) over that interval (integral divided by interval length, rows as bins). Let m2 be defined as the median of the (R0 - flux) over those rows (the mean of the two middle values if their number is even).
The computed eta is -7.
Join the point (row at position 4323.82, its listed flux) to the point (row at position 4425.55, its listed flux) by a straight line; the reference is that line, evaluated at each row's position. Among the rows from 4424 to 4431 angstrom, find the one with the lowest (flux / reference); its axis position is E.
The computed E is 4430.65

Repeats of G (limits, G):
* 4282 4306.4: 6.35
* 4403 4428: 6.71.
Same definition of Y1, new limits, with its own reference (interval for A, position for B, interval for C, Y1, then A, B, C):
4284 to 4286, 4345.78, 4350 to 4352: -7.3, 11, 1.29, 7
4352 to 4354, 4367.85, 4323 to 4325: -4.2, 1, 1.11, 9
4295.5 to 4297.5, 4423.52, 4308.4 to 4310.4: -3.8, 4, 0.73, 5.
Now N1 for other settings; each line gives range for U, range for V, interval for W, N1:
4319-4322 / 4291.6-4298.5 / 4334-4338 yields 0.55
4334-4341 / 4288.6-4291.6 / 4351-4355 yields 0.58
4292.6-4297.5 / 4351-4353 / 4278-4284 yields 0.53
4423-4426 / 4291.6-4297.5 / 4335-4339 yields 0.55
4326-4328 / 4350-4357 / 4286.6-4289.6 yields 0.49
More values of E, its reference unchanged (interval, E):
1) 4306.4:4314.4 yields 4307.92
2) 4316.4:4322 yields 4321.83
